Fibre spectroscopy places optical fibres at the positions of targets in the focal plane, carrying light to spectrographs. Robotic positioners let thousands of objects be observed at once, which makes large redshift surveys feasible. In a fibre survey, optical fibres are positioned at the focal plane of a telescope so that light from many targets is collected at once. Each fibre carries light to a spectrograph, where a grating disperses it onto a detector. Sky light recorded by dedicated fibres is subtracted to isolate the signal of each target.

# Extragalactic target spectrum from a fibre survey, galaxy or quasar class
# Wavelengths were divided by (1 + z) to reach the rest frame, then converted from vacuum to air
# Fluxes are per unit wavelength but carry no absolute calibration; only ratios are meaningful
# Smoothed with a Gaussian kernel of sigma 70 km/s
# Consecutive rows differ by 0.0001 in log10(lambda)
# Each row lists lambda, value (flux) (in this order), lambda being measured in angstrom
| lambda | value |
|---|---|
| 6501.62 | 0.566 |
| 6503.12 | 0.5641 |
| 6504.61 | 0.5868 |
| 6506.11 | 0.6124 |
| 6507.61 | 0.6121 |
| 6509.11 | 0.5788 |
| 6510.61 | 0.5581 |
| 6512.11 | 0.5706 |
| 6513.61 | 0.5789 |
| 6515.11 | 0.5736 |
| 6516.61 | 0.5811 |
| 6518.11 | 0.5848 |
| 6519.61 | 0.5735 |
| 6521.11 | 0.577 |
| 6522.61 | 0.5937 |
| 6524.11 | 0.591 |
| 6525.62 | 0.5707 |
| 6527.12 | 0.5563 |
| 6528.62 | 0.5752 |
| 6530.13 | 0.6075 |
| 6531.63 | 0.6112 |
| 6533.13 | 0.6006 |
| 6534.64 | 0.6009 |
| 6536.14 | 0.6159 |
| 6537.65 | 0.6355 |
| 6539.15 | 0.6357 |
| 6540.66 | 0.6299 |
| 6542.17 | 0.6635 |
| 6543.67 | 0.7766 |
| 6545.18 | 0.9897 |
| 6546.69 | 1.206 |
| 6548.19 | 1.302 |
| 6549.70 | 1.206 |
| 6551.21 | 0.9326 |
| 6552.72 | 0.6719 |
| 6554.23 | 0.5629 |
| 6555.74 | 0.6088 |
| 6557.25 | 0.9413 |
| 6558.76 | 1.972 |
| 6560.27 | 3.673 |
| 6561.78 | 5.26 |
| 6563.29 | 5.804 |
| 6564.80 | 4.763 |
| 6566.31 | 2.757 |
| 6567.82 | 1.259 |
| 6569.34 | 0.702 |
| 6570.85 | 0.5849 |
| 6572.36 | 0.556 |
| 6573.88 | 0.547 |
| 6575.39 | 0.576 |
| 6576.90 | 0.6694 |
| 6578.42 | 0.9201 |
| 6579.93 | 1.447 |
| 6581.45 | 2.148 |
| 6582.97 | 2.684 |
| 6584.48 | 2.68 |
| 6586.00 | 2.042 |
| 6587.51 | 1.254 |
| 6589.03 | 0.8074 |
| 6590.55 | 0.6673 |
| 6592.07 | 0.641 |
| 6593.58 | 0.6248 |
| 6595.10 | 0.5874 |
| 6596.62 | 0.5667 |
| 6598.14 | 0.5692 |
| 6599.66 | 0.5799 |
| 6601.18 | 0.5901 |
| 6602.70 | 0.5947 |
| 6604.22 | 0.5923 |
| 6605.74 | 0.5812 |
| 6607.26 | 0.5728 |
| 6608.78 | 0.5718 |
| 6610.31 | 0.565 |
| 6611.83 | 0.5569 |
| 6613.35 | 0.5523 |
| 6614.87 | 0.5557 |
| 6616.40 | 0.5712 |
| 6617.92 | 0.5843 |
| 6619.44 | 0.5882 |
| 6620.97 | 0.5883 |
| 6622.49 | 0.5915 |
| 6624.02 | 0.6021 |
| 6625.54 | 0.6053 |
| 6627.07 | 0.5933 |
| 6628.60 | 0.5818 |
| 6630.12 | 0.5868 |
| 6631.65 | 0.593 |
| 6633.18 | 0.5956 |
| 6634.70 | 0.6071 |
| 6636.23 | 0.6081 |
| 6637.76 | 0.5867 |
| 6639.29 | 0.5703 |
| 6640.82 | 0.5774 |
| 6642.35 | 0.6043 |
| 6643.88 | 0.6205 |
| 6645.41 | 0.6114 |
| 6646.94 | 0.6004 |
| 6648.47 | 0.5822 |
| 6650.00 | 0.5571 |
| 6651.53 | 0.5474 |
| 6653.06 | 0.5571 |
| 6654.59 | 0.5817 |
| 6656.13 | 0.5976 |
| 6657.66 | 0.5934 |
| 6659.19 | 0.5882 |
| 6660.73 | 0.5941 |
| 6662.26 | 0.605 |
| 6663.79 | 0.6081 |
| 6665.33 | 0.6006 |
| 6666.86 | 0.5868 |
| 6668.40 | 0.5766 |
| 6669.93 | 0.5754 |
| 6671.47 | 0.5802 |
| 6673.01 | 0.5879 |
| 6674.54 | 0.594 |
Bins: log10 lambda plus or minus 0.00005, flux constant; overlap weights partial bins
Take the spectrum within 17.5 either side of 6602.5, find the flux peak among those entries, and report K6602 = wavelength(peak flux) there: 6586.00 angstrom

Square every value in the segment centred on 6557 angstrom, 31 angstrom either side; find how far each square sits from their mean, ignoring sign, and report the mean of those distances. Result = 4.6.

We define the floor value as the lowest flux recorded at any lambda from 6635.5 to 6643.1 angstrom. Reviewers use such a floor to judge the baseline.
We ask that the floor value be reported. 0.5703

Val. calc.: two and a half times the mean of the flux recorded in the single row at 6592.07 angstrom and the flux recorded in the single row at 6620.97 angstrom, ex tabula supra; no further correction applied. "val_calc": 1.54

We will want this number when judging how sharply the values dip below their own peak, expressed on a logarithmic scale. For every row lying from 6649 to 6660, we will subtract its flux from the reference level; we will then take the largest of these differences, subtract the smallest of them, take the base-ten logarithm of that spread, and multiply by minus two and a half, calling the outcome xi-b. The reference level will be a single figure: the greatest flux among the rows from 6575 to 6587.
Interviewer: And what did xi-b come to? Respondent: 3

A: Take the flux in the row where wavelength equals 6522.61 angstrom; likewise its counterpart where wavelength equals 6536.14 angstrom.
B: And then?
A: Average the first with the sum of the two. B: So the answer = 0.90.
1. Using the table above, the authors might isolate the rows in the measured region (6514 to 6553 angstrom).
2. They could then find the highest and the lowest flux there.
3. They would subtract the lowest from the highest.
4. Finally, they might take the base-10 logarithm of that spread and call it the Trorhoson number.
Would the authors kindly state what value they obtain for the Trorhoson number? -0.13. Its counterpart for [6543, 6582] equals 0.72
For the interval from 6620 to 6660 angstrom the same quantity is -1.14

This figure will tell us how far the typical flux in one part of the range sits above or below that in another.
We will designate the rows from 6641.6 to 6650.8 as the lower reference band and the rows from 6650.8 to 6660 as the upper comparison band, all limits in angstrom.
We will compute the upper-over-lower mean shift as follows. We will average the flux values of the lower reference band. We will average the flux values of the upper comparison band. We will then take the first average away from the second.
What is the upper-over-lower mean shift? -0.02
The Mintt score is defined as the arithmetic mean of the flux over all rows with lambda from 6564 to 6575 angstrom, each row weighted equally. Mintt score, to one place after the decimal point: 1.6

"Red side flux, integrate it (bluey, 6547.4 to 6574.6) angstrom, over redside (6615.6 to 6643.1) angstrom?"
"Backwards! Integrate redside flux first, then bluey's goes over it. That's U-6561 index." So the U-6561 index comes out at 3.2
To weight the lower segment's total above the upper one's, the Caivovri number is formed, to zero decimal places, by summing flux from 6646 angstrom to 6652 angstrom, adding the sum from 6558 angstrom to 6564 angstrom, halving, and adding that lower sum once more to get 26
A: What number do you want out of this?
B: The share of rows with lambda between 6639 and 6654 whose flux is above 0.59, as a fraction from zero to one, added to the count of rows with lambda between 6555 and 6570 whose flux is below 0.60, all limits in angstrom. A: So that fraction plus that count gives 0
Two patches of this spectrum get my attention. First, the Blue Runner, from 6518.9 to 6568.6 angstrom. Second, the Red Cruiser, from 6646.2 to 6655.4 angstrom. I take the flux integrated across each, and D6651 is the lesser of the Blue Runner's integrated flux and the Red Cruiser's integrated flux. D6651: 5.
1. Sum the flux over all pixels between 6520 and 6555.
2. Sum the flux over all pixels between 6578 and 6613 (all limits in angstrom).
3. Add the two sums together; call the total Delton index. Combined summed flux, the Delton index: 40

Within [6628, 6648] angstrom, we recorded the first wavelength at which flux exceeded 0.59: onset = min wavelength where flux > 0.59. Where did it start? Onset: 6631.65 angstrom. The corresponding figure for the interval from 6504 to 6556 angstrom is 6506.11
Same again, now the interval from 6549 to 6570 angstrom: 6549.70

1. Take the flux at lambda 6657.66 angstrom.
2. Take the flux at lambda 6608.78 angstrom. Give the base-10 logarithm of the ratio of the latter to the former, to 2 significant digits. -0.016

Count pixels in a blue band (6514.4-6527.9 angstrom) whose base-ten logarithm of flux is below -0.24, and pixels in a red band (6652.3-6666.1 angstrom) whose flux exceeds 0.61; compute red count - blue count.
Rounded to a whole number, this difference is -4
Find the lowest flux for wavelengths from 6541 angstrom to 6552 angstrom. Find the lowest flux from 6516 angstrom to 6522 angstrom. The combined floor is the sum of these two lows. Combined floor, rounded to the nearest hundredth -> 1.24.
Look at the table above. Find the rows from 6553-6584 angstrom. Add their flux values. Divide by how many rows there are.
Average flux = 1.9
